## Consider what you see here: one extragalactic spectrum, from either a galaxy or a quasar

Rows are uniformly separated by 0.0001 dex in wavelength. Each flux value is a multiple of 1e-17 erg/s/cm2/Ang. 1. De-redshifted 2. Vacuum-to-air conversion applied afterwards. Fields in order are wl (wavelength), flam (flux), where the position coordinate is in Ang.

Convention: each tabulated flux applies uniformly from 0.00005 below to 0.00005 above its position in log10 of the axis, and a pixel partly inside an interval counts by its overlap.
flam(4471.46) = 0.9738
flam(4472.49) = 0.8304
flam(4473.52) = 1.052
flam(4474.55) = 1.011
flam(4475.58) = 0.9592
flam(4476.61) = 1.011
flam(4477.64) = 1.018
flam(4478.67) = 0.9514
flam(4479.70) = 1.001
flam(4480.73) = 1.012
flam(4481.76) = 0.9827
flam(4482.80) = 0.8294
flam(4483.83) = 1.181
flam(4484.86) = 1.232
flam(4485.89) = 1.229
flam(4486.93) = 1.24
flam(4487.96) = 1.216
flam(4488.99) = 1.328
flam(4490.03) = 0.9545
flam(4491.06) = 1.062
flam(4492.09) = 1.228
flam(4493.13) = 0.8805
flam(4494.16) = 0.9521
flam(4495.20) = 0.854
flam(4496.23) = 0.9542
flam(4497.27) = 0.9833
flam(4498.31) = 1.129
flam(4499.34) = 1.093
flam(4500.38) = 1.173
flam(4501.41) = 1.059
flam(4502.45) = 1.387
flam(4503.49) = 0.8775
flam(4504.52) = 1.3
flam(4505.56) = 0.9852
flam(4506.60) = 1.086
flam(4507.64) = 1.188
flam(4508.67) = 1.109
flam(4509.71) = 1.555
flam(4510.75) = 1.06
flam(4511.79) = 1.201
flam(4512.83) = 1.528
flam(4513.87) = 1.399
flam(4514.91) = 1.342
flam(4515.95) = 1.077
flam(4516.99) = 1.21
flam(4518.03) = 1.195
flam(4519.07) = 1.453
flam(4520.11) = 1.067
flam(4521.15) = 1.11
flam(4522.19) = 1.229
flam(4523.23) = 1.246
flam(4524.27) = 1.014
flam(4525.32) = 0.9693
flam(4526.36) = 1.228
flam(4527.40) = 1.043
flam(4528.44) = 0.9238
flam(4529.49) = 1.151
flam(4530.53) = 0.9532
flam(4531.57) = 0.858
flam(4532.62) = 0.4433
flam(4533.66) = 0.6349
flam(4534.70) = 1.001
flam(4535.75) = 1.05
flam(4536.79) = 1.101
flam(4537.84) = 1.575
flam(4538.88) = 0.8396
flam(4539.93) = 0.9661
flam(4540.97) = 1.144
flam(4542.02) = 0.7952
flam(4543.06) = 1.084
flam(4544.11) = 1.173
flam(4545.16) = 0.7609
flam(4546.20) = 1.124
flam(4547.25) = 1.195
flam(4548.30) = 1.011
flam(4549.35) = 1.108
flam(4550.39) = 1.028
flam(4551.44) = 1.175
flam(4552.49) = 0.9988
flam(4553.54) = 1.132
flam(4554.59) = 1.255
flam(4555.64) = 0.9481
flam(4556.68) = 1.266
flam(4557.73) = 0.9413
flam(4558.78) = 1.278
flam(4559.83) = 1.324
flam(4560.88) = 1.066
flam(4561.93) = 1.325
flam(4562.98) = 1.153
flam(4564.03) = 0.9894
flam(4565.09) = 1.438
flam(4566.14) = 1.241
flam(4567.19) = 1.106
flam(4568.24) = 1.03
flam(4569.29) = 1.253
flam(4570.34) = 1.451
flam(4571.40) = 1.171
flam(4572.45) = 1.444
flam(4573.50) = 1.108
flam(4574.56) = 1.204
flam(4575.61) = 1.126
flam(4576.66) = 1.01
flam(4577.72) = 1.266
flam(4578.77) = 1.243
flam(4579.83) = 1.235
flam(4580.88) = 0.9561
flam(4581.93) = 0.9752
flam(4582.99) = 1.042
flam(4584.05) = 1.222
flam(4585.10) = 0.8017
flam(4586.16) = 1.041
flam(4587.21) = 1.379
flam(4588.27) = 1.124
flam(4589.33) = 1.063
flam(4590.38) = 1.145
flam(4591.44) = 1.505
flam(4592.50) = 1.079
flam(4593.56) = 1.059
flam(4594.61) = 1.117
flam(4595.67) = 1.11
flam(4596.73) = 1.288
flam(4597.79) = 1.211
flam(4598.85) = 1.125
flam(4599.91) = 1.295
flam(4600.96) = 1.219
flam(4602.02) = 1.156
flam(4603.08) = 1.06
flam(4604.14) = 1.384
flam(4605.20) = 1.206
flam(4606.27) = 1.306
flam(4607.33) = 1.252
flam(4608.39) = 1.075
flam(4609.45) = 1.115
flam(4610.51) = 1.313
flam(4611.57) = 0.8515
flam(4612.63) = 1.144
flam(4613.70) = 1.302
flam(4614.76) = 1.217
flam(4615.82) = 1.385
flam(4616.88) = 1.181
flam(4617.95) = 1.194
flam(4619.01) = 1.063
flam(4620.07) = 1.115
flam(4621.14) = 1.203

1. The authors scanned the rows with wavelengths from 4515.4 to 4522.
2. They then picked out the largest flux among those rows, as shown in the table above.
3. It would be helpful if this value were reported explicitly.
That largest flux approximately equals 1.453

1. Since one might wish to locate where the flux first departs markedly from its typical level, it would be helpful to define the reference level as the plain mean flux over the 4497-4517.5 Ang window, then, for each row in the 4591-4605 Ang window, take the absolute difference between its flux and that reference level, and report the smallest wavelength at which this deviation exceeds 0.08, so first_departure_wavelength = 4591.44 Ang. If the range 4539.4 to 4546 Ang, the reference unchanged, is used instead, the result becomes 4539.93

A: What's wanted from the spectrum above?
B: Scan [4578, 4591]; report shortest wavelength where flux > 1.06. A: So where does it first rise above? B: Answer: 4578.77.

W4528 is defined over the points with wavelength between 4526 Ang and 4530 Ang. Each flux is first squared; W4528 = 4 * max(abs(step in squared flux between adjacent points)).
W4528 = 1.9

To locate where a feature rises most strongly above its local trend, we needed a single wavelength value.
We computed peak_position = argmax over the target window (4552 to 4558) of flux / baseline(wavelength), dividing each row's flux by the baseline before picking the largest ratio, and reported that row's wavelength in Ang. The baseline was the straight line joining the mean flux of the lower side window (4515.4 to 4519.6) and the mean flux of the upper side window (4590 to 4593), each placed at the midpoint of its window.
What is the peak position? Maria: 4556.68 Ang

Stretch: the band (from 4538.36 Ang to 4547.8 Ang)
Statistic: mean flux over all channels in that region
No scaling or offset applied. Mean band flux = 1.01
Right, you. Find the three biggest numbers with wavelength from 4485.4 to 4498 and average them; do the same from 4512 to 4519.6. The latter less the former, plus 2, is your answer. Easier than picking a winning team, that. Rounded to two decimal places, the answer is 2.19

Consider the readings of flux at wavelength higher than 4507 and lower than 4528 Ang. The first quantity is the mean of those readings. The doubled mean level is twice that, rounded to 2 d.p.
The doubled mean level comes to 2.42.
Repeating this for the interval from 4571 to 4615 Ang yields 2.33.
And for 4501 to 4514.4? 2.42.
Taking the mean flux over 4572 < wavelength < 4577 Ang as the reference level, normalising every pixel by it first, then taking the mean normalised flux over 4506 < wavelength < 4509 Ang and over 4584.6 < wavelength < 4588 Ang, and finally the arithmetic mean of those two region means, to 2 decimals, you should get 0.93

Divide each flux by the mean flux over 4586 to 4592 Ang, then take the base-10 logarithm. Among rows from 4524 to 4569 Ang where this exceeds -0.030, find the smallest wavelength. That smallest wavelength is 4526.36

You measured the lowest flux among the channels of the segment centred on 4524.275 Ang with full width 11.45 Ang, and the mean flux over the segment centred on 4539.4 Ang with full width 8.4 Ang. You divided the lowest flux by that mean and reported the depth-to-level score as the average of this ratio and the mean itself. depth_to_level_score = 0.97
